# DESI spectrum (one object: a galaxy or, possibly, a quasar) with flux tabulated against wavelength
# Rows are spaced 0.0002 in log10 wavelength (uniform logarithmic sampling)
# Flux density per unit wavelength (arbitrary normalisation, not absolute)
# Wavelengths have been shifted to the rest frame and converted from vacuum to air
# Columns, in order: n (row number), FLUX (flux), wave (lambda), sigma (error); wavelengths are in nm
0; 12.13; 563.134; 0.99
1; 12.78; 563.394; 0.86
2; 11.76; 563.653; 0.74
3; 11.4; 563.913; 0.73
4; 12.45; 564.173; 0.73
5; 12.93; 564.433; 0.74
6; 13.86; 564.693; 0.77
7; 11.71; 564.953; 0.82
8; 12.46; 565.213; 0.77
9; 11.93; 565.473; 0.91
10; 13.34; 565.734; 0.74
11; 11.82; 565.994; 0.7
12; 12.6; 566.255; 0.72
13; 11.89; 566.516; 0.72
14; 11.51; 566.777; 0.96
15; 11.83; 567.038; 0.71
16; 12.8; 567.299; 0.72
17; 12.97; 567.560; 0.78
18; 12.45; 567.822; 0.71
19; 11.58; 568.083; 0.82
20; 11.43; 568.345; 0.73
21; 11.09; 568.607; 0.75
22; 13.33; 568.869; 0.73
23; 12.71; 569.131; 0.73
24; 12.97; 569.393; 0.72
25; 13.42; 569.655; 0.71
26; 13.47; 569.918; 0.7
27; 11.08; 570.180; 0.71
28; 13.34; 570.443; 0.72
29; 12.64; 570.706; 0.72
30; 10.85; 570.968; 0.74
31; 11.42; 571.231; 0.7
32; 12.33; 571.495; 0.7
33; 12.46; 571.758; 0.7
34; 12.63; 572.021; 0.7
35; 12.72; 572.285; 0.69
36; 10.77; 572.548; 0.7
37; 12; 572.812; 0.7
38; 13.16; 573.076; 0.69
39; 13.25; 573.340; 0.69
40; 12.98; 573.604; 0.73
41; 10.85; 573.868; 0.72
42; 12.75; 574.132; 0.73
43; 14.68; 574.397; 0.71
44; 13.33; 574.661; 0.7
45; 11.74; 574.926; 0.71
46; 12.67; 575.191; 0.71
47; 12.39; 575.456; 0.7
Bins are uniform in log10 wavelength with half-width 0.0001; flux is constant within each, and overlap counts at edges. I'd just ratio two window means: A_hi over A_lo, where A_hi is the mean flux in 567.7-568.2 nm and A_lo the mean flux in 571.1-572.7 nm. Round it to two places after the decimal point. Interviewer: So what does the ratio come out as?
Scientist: 1.00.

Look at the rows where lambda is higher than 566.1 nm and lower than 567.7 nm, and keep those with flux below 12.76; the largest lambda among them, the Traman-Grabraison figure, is 567.038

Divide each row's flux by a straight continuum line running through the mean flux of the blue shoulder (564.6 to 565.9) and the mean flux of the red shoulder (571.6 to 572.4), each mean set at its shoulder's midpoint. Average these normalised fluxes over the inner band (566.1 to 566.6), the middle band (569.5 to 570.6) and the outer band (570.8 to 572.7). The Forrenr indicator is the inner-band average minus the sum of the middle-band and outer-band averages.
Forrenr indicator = -0.99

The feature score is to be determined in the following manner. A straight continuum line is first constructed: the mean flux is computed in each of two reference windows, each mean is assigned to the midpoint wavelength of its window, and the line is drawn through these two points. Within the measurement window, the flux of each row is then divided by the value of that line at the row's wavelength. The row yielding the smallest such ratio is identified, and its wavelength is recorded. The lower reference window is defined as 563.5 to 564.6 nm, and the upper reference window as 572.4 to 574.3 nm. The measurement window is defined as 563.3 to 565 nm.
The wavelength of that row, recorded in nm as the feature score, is 563.913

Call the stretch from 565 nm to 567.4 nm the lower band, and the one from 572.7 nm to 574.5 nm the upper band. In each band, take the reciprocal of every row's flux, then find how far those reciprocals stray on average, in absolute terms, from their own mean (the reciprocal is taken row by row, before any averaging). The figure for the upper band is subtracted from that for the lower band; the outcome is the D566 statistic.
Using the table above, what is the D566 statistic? -0.0019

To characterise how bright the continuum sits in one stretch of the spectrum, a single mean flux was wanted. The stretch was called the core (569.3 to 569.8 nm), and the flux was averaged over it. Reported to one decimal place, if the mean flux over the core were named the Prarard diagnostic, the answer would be 13.2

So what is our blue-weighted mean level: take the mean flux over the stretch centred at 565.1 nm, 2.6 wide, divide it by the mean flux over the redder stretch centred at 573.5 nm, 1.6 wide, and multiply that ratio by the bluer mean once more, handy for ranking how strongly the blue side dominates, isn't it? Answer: 12.4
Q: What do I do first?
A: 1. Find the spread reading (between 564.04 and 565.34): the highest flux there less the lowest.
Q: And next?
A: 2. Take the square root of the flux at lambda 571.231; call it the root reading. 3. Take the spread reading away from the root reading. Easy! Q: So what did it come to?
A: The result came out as 1.2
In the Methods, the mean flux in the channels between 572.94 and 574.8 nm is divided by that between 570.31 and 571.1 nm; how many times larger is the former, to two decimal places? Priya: 1.06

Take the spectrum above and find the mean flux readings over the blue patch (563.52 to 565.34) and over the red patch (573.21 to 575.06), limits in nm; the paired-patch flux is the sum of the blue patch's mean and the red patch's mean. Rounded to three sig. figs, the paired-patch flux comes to 25.2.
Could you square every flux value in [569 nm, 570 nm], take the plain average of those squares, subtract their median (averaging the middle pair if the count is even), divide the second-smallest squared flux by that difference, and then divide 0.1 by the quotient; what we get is -0.001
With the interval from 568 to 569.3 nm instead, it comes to 0.009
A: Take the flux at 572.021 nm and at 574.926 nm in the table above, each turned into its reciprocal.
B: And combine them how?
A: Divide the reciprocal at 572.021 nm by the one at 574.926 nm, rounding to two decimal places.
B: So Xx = 0.93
